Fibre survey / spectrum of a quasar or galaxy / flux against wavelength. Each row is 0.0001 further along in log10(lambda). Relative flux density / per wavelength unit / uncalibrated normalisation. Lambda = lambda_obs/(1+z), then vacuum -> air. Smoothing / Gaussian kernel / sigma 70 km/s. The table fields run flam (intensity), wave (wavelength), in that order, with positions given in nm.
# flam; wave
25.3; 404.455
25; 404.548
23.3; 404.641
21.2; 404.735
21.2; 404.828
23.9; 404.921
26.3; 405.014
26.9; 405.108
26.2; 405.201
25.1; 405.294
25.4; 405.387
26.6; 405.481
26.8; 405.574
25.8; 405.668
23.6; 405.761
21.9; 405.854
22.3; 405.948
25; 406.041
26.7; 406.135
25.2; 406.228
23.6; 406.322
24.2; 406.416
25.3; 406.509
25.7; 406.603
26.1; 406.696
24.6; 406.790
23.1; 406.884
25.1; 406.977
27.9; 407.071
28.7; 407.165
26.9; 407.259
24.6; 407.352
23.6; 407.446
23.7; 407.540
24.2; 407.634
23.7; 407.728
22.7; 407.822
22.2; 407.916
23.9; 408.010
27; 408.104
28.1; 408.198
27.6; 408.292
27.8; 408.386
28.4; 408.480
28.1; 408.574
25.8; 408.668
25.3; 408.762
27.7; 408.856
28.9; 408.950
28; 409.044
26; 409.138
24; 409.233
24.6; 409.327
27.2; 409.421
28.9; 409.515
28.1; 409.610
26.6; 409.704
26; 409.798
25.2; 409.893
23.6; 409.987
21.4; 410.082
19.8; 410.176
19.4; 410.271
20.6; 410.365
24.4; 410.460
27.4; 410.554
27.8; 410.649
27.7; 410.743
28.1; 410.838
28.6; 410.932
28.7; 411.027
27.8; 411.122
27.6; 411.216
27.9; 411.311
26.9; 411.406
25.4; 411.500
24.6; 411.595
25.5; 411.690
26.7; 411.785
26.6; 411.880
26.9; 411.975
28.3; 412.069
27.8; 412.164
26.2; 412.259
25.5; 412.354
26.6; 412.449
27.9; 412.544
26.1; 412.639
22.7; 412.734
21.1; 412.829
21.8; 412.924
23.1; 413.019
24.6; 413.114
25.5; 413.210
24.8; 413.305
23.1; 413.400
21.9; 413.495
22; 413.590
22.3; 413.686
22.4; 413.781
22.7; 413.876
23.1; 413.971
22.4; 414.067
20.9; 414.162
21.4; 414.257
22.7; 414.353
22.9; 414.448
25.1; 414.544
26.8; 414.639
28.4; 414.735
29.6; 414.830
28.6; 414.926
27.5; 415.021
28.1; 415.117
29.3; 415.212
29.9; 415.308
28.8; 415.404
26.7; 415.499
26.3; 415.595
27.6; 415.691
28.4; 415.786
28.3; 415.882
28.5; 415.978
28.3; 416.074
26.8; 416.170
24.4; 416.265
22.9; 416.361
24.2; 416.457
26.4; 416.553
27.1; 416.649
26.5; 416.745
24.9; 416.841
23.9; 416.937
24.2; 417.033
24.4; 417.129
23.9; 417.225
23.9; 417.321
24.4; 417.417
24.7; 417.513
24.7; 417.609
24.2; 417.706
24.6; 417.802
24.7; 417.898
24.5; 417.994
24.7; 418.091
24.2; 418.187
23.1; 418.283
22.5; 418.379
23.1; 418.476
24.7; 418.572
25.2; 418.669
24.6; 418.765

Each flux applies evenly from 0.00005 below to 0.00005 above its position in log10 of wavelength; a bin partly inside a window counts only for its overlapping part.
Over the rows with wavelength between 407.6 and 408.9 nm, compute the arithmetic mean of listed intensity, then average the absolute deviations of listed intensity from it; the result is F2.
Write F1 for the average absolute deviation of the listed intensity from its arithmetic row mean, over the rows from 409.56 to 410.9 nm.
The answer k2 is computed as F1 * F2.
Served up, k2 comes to 5.3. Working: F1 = 2.73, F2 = 1.9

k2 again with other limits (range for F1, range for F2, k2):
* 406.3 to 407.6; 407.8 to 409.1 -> 2.4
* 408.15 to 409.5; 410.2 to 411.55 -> 2.9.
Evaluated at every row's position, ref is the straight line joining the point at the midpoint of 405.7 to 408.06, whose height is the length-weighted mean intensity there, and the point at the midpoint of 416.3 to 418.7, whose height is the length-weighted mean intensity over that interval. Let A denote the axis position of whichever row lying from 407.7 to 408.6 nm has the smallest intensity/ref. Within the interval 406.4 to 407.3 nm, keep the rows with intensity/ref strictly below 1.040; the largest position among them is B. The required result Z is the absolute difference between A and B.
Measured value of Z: 0.94 nm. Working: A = 407.916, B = 406.977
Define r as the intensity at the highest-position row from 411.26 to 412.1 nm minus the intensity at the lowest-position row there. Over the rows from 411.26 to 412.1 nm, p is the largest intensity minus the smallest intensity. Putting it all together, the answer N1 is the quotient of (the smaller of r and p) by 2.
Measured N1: 0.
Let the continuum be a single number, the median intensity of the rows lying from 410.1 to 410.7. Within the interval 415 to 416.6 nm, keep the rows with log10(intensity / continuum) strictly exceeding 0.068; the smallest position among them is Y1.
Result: 415.021 nm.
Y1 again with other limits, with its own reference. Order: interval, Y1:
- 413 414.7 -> 414.639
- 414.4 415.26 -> 414.639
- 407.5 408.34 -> 408.104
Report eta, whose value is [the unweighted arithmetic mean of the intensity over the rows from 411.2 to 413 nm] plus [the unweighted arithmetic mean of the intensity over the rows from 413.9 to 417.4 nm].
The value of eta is 51.8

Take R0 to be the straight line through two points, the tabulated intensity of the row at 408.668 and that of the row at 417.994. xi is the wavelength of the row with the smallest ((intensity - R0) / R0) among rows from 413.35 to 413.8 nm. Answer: 413.495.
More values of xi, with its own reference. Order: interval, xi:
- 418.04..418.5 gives 418.379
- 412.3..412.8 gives 412.734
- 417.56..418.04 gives 417.706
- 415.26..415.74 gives 415.595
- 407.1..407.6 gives 407.446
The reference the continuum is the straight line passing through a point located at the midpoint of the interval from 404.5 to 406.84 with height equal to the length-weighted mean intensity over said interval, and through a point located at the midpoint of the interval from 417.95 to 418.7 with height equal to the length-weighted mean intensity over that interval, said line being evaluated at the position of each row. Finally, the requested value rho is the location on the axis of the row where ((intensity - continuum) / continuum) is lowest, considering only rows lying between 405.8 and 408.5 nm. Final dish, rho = 405.854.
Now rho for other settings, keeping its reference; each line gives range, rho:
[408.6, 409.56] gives 409.233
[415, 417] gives 416.361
